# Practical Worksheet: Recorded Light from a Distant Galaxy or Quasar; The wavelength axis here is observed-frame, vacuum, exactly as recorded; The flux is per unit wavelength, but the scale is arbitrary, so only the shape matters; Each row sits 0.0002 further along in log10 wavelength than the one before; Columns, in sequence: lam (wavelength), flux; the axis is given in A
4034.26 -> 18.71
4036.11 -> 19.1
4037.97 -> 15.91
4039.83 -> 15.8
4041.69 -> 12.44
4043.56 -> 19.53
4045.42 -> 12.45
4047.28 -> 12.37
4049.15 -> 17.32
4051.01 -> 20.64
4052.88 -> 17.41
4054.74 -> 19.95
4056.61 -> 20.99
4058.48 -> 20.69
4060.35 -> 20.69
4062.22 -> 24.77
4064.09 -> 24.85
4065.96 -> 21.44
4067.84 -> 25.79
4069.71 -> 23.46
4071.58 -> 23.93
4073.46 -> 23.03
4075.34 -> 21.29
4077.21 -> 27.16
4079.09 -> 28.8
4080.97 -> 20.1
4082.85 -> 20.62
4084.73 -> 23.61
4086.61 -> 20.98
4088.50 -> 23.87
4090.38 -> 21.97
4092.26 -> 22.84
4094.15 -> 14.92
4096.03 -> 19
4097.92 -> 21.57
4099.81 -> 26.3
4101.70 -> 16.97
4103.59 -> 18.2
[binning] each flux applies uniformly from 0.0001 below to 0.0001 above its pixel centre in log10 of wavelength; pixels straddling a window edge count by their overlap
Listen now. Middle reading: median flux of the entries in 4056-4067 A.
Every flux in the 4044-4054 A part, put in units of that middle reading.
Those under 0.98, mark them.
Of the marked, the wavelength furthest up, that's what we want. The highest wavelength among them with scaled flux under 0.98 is 4052.88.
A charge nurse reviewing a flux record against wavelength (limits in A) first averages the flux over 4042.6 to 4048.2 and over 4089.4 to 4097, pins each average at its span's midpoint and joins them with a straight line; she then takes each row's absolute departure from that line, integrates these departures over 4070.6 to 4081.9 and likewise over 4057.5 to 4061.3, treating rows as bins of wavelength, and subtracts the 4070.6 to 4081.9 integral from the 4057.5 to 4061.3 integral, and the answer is -52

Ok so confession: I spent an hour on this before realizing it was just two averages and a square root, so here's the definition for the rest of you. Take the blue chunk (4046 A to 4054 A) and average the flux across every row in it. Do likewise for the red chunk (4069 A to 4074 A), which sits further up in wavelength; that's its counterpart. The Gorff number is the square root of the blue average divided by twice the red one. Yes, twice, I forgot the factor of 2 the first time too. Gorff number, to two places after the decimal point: 0.60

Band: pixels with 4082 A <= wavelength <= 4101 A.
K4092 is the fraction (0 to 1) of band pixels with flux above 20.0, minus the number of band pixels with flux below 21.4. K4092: -3.2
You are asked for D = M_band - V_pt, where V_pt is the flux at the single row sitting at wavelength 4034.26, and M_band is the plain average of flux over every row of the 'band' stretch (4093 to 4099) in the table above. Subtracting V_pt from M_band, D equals 0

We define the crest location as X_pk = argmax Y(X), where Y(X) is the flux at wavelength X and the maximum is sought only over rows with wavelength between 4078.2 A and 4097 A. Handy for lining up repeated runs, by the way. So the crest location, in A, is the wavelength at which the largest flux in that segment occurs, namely 4079.09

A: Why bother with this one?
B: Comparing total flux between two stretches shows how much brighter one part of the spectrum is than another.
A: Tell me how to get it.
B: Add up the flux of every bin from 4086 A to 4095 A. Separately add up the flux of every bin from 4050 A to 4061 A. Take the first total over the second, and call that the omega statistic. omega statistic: 0.87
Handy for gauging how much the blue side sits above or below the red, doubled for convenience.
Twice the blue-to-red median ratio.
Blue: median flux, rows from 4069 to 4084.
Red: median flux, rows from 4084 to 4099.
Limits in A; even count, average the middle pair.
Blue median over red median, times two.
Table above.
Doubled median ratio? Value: 2.14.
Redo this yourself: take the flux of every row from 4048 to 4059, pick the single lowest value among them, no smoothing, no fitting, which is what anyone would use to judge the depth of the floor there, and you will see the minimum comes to 17.32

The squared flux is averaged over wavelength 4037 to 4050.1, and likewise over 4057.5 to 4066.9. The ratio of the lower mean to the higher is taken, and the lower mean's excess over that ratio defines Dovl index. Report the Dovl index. 235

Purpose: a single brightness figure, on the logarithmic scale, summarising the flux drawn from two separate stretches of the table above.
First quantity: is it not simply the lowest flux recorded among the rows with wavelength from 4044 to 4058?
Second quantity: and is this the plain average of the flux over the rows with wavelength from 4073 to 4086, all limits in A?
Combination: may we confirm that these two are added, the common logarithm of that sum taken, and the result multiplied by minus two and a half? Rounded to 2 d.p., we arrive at -3.89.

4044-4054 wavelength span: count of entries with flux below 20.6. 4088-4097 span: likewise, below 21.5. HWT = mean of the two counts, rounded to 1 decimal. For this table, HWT 3.0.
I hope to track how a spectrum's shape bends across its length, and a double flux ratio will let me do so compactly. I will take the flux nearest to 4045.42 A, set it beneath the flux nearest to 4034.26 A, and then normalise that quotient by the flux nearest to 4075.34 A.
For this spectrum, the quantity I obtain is 0.071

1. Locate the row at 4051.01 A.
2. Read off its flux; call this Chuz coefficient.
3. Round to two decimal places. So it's 20.64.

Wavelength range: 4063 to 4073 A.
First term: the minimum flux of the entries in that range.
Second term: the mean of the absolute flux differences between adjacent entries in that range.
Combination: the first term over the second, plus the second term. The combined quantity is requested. 10.8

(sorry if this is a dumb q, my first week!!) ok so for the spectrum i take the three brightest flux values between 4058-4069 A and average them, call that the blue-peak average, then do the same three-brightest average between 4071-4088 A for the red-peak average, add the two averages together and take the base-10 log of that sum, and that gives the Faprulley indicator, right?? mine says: 1.71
